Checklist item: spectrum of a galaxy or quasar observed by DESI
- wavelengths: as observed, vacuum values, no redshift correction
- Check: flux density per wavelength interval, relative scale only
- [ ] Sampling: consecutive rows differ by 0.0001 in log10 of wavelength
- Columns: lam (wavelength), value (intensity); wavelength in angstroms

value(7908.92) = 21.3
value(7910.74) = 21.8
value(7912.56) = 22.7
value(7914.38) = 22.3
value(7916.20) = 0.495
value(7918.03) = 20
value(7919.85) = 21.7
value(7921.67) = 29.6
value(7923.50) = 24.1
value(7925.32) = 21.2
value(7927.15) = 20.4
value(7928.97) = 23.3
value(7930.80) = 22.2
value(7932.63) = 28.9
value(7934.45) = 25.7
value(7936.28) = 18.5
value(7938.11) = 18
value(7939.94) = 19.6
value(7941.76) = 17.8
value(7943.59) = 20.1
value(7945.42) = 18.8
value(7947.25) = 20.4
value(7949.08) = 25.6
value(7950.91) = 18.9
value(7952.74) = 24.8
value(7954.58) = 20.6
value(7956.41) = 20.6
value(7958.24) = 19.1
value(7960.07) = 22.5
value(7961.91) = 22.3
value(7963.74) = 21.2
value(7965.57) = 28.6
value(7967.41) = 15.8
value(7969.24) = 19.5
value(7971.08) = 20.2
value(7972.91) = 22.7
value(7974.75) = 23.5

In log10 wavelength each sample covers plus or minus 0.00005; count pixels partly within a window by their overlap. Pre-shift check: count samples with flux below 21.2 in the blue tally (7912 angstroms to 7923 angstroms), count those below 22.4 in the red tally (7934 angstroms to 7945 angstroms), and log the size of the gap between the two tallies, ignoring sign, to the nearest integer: 3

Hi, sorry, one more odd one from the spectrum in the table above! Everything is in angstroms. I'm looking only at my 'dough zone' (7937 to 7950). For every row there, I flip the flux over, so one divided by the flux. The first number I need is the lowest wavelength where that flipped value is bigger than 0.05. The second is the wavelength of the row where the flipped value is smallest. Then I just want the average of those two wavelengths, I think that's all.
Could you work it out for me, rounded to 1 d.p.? 7943.6 angstroms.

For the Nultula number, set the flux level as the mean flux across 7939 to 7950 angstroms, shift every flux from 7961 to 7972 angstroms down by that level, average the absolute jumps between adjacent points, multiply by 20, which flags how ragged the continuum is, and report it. 103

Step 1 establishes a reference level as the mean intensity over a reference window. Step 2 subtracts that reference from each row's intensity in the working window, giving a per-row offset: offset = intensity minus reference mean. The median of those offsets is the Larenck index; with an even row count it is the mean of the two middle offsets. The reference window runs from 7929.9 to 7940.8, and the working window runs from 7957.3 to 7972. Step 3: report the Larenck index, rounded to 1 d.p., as -1.5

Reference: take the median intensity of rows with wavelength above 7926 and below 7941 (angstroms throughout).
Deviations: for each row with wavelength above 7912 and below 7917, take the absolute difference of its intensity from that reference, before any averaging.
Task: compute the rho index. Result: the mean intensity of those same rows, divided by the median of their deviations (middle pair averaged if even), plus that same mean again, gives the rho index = 26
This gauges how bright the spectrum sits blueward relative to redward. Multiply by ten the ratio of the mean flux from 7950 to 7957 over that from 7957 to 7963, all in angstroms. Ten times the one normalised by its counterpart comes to 10.0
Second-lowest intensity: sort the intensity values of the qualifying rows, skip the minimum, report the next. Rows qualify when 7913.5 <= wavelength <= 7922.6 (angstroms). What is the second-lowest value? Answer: 20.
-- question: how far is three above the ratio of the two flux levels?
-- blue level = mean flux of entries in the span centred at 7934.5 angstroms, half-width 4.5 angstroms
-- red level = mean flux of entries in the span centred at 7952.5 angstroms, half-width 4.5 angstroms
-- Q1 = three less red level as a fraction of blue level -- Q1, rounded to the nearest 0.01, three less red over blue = 2.02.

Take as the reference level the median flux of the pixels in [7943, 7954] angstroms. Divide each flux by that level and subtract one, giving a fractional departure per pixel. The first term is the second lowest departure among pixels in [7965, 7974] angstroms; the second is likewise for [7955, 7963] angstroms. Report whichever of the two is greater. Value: 0.017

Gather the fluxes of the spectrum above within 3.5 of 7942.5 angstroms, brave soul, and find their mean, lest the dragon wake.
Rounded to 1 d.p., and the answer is 19.1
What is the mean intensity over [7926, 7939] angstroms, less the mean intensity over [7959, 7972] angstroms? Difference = 1.0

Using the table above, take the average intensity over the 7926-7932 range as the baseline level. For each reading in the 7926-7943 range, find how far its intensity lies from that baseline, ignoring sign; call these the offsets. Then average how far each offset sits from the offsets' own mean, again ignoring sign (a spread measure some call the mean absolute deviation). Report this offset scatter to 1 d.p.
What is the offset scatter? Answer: 1.5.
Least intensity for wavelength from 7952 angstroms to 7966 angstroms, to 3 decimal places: 19.100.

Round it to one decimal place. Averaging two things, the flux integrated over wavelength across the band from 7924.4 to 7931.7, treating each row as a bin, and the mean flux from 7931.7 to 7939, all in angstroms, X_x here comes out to 90.9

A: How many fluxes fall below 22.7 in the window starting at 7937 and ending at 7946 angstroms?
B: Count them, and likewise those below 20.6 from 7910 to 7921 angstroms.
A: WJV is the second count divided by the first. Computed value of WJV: 0.40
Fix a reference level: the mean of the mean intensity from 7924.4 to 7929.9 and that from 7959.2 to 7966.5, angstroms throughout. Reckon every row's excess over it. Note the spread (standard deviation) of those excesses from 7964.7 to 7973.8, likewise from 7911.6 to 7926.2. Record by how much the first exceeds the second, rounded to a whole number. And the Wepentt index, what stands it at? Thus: -4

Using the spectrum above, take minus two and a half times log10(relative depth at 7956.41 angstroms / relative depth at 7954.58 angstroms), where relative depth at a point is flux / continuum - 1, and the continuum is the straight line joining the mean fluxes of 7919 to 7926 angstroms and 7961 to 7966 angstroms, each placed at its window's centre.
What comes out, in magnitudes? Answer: 0.0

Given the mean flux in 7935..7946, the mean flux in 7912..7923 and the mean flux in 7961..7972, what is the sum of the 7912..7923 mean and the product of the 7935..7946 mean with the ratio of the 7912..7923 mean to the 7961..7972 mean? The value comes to 37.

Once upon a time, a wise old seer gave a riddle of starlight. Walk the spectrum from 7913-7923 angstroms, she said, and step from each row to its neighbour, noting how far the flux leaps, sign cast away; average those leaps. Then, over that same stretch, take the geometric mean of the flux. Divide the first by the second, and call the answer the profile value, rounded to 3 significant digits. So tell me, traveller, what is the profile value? 1.19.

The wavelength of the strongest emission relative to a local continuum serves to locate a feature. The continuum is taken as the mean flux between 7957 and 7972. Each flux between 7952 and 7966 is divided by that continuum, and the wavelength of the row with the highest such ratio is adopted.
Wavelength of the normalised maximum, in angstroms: 7965.57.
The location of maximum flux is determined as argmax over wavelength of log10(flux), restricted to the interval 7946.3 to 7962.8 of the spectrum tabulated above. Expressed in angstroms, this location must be 7949.08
